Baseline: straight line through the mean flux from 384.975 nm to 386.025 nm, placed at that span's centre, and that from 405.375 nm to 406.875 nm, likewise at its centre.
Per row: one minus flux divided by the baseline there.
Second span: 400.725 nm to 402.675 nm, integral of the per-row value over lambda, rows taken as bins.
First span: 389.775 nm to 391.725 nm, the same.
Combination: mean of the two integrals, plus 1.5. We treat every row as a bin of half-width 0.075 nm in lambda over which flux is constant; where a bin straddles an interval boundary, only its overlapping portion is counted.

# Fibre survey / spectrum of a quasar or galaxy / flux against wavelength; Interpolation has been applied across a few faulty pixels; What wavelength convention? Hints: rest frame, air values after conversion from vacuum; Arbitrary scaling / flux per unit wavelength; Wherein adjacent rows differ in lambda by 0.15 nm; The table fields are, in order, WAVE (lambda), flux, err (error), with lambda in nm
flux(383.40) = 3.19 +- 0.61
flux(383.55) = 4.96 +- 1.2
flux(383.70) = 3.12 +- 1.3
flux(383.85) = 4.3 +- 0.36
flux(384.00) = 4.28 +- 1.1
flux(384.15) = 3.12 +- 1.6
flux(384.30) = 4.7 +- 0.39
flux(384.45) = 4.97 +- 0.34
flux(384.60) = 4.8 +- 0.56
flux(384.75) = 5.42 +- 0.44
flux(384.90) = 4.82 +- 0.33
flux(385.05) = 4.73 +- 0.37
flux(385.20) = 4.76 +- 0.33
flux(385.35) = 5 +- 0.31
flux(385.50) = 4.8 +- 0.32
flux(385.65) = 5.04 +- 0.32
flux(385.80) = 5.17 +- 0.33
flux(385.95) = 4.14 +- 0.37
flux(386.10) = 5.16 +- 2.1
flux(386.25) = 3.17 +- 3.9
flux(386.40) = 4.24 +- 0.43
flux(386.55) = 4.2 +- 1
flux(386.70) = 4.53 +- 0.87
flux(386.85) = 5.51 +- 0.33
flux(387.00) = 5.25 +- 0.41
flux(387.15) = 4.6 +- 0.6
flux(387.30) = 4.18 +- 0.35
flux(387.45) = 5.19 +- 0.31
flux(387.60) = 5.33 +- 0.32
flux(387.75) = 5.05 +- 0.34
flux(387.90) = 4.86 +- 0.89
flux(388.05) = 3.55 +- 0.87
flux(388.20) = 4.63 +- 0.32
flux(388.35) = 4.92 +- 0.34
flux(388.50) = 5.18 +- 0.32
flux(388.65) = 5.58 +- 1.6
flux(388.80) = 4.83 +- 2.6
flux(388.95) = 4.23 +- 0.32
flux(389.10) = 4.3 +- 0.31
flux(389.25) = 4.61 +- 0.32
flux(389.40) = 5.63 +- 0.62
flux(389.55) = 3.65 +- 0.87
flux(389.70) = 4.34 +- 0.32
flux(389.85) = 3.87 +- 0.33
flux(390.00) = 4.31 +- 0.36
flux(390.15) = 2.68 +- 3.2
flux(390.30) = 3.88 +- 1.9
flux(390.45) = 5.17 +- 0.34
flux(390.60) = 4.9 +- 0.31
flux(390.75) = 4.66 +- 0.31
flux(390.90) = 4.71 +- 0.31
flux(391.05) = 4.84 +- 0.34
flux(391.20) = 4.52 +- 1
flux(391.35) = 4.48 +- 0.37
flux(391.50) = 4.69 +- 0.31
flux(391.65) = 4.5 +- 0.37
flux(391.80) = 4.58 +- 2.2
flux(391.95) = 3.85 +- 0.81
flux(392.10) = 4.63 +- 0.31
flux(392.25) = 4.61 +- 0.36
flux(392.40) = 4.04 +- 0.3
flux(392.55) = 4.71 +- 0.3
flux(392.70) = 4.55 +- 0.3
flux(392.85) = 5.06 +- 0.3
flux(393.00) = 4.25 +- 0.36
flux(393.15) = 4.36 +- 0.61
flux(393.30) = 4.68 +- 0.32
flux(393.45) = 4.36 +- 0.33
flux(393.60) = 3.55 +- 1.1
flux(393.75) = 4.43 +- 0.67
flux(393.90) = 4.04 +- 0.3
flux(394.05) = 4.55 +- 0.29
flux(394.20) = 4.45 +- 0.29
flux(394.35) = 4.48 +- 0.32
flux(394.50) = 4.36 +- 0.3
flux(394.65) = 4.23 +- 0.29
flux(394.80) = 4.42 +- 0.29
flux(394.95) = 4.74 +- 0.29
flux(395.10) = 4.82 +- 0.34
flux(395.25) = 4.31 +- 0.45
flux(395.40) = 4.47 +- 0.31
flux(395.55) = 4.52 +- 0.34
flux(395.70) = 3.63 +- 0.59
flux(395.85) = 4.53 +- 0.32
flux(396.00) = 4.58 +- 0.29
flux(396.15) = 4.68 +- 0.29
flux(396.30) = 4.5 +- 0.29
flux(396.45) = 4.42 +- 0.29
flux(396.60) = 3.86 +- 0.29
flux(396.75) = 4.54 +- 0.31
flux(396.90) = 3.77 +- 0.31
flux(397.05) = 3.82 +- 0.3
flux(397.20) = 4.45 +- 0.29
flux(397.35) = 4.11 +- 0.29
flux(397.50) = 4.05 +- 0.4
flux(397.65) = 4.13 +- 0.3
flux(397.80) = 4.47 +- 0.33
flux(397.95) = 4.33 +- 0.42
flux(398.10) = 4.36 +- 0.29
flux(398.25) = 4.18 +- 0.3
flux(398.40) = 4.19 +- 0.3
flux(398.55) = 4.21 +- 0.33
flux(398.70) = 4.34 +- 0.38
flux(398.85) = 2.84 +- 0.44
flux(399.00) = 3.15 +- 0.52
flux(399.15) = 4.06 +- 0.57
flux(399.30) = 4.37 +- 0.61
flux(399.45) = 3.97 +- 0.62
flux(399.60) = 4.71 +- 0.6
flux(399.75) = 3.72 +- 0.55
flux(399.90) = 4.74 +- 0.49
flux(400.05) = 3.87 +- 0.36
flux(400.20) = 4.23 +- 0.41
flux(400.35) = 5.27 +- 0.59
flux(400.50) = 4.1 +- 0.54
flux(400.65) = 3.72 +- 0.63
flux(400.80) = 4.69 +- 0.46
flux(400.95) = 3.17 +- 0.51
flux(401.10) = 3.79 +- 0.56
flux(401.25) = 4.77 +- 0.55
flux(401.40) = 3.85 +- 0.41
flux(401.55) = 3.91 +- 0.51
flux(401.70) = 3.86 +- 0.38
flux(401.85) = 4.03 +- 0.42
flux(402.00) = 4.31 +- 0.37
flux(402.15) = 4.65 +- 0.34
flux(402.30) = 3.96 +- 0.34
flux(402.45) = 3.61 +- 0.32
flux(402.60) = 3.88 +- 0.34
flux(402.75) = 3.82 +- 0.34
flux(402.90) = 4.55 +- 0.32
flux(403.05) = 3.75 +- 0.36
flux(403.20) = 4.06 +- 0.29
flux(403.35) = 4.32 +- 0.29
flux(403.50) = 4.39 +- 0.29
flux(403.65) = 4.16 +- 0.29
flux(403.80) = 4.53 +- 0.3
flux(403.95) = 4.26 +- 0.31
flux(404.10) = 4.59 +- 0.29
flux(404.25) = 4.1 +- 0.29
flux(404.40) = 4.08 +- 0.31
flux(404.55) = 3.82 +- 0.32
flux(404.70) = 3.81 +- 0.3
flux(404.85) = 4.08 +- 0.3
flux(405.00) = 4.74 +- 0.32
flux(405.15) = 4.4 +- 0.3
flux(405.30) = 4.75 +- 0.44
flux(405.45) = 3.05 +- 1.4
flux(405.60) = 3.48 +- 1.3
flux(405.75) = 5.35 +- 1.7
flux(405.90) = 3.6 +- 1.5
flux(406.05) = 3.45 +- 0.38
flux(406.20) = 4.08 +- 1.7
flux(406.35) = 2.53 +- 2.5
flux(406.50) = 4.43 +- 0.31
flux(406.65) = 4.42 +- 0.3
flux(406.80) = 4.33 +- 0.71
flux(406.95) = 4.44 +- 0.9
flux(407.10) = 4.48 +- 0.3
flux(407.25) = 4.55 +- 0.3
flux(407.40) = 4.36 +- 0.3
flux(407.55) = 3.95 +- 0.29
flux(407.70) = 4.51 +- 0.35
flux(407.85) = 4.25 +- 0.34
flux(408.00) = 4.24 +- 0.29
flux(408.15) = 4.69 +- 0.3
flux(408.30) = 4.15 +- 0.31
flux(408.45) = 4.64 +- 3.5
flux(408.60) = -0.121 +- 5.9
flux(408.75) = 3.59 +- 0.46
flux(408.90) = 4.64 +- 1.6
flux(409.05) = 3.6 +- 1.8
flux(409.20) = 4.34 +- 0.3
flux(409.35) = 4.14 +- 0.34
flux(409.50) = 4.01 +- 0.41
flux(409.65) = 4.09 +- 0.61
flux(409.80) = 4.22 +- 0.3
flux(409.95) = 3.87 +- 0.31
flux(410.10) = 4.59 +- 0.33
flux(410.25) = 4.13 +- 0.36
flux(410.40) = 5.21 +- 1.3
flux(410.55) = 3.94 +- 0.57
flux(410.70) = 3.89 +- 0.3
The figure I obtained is 1.54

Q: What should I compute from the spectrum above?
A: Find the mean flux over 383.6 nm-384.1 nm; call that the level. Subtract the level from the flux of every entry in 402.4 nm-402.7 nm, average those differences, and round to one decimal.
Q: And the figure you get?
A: -0.2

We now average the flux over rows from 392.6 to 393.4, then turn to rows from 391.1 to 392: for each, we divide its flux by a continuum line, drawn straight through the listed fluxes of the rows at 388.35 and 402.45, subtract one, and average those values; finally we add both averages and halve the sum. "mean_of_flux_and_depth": 2.27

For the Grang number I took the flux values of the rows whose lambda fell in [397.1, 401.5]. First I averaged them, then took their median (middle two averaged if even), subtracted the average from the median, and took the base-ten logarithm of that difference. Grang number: -1.3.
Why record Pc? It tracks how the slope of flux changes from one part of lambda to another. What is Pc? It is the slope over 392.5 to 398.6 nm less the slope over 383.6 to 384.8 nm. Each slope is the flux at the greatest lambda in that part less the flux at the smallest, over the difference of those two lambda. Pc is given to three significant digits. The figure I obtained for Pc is -2.27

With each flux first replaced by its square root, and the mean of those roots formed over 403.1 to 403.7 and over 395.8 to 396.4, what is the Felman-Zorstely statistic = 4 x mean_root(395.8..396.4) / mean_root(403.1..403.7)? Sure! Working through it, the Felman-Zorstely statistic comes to 4.16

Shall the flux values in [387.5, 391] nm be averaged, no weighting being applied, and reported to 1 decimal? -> 4.6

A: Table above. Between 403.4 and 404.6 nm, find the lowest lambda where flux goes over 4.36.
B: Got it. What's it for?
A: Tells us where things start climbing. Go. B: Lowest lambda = 403.50 nm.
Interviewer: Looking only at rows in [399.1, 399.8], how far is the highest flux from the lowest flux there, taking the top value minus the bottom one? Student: 1.0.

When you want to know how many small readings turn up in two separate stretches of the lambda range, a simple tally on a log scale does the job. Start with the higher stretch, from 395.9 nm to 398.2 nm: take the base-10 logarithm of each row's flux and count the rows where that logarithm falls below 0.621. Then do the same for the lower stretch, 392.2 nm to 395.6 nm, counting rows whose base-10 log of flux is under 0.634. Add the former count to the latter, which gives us 11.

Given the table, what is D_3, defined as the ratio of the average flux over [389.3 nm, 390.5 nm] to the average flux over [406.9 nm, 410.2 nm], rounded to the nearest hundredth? 1.03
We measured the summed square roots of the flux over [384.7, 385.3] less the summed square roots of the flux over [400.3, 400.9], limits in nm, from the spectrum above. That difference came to 0.47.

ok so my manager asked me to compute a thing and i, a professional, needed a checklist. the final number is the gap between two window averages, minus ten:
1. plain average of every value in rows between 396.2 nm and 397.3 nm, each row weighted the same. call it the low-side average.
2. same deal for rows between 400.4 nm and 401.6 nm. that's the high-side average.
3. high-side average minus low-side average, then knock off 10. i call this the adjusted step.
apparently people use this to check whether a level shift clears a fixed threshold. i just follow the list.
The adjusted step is -10.2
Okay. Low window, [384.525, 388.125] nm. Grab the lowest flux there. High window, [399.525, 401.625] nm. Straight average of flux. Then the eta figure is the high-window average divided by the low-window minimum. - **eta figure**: 1.32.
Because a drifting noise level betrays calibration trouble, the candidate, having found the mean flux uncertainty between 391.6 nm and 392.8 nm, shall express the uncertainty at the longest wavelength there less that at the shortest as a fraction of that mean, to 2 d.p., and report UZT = -0.11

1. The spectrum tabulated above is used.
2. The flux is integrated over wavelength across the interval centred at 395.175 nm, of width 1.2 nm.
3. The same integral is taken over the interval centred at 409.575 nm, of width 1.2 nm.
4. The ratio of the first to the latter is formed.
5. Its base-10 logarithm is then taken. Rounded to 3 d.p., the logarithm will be 0.029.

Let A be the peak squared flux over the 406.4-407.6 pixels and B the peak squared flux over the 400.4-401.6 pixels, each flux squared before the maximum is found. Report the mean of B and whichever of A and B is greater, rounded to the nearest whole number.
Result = 23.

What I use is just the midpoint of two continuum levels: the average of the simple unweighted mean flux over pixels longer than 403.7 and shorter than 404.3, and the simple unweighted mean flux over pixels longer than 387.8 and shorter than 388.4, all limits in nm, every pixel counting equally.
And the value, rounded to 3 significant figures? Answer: 4.43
